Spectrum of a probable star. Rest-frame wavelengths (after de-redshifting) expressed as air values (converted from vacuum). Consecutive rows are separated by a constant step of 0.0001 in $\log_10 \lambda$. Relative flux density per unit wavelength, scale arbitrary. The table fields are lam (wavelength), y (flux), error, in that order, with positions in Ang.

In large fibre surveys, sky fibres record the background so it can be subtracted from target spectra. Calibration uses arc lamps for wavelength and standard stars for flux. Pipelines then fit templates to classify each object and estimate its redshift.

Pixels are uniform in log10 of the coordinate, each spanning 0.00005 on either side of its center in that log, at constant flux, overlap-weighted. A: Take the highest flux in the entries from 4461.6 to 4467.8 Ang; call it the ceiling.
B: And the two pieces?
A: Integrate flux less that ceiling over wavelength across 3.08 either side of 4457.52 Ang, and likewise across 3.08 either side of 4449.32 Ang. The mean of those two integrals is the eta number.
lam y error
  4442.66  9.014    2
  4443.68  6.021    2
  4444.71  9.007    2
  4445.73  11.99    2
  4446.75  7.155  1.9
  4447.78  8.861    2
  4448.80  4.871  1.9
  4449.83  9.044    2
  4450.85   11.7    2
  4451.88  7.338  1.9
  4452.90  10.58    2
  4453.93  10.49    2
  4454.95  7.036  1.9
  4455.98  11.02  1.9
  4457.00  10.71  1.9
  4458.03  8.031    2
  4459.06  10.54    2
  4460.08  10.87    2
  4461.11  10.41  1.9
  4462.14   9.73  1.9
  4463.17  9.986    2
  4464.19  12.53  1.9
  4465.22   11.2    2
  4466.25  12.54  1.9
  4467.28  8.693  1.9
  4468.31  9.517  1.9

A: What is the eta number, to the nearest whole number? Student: -22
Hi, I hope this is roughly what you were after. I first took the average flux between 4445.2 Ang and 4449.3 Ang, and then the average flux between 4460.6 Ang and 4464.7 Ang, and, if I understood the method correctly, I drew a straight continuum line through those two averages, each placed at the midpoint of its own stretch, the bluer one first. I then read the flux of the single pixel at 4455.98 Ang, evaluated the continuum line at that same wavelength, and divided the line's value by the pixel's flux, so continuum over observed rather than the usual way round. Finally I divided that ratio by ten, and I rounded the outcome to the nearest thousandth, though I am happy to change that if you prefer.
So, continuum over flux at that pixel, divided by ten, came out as 0.087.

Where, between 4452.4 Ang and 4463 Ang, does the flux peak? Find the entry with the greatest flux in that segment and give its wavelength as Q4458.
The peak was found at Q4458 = 4455.98 Ang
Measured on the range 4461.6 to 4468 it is 4466.25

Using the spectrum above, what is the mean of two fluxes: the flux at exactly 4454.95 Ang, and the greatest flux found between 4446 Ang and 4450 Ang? 8.0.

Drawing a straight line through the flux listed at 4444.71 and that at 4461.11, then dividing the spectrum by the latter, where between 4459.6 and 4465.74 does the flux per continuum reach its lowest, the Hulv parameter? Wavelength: 4462.14 Ang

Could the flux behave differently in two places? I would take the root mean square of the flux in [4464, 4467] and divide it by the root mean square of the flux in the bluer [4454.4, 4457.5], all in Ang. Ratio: 1.24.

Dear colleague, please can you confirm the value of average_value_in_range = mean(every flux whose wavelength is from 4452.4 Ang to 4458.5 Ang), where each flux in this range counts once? 10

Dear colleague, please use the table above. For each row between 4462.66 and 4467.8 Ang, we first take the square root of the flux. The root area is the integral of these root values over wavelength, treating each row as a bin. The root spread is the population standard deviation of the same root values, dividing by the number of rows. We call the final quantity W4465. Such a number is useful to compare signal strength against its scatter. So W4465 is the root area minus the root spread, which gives 16.8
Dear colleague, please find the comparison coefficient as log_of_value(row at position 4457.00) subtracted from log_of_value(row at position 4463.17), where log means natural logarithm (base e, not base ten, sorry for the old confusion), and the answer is -0.1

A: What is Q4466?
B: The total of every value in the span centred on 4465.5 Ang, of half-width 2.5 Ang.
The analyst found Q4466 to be 55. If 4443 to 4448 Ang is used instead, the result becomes 43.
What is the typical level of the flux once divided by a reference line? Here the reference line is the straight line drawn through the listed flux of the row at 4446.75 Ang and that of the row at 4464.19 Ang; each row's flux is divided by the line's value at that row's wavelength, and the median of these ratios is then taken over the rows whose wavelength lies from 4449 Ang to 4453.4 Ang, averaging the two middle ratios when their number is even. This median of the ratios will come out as 1.14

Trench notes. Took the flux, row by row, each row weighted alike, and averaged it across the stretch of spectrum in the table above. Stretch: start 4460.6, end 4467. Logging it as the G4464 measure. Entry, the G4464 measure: 11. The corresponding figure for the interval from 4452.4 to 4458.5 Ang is 10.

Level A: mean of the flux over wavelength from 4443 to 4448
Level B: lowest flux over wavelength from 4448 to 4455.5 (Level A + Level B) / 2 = 6.7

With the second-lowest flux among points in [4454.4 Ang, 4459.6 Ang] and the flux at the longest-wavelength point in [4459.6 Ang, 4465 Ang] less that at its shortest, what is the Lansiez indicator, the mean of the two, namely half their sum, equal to 4.8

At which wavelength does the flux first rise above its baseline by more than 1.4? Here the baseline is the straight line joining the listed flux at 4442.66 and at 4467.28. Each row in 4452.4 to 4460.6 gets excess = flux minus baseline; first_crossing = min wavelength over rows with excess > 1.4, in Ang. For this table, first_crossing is 4452.90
